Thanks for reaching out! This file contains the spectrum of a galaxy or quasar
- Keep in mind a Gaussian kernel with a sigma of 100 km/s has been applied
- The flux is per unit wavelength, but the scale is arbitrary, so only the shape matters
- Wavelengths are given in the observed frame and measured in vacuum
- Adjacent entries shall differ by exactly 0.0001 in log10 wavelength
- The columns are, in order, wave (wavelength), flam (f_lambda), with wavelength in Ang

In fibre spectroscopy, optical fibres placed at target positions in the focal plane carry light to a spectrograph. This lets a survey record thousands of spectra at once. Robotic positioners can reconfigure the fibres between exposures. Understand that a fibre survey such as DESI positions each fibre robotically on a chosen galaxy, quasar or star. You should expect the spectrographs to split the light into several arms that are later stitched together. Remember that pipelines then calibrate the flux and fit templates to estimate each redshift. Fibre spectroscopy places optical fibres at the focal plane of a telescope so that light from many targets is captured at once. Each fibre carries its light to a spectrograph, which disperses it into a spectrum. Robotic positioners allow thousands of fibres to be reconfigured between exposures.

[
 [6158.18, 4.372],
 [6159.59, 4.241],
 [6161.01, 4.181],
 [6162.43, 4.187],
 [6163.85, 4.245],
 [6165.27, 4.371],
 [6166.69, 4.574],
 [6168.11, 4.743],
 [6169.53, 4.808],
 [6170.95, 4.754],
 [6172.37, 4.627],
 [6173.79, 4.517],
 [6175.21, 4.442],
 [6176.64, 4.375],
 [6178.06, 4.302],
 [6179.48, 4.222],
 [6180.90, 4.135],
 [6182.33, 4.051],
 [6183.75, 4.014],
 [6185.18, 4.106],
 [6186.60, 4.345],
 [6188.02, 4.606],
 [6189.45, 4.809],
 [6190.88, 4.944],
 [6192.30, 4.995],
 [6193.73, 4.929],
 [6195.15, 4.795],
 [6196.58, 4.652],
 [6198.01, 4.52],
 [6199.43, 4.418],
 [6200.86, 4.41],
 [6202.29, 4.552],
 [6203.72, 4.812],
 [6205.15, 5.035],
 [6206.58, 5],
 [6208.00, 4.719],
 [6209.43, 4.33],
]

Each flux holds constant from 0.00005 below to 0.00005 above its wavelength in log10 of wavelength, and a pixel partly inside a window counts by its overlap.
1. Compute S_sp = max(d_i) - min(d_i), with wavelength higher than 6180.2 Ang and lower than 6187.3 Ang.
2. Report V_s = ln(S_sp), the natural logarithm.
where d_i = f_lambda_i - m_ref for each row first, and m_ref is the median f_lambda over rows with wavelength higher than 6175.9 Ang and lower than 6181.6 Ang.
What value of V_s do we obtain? -1.11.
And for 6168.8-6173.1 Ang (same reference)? -1.71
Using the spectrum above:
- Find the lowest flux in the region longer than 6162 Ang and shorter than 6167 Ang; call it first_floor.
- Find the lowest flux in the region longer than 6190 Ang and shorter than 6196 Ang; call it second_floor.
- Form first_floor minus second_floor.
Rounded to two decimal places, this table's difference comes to -0.61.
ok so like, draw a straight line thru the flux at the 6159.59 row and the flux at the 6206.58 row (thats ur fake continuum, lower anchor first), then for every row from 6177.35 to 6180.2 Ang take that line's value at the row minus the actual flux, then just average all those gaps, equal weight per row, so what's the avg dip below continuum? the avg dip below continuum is 0.29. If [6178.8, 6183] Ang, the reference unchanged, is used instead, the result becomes 0.45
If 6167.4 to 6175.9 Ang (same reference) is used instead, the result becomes -0.21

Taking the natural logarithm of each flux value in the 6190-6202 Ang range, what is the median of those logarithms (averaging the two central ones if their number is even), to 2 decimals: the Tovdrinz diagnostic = 1.55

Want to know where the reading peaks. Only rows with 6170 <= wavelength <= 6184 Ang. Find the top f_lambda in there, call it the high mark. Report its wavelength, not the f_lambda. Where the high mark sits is 6170.95 Ang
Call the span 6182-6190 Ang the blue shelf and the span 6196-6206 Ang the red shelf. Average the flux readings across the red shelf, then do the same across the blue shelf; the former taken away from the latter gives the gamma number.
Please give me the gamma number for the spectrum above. -0.3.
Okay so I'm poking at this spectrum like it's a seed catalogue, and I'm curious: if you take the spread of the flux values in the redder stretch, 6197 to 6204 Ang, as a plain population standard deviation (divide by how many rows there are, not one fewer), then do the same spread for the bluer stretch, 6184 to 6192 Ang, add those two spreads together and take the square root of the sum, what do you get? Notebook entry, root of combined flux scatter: 0.671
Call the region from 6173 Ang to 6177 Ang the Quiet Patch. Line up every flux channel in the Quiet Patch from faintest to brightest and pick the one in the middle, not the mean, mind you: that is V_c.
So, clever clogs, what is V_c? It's 4.44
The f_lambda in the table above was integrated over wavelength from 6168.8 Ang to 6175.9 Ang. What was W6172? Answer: 32.9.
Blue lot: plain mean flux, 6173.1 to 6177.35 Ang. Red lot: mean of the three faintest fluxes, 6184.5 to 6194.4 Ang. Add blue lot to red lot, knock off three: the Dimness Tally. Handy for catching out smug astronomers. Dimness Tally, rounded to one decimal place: 5.8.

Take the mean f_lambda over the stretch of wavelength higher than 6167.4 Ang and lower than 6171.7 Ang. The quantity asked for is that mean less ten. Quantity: -5.23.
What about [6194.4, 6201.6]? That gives -5.44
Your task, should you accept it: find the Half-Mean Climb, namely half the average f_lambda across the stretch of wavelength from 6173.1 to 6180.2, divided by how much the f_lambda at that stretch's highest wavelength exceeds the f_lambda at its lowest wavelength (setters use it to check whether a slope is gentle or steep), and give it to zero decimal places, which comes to -7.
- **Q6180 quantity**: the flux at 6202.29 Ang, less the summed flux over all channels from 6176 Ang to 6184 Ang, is -21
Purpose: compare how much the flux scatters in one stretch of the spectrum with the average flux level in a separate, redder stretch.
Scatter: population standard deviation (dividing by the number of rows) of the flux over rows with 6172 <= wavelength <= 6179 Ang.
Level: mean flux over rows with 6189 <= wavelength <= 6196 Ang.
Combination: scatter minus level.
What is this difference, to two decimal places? -4.78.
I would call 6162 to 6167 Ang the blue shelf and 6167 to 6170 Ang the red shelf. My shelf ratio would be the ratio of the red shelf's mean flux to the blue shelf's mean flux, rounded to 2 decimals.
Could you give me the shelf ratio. 1.10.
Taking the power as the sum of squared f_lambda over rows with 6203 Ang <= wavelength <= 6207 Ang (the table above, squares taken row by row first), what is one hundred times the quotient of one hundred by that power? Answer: 136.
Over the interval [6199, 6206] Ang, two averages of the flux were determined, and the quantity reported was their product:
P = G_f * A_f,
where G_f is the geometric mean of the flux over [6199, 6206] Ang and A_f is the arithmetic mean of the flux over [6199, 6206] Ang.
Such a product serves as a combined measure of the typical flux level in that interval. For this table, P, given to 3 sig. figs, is 21.6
